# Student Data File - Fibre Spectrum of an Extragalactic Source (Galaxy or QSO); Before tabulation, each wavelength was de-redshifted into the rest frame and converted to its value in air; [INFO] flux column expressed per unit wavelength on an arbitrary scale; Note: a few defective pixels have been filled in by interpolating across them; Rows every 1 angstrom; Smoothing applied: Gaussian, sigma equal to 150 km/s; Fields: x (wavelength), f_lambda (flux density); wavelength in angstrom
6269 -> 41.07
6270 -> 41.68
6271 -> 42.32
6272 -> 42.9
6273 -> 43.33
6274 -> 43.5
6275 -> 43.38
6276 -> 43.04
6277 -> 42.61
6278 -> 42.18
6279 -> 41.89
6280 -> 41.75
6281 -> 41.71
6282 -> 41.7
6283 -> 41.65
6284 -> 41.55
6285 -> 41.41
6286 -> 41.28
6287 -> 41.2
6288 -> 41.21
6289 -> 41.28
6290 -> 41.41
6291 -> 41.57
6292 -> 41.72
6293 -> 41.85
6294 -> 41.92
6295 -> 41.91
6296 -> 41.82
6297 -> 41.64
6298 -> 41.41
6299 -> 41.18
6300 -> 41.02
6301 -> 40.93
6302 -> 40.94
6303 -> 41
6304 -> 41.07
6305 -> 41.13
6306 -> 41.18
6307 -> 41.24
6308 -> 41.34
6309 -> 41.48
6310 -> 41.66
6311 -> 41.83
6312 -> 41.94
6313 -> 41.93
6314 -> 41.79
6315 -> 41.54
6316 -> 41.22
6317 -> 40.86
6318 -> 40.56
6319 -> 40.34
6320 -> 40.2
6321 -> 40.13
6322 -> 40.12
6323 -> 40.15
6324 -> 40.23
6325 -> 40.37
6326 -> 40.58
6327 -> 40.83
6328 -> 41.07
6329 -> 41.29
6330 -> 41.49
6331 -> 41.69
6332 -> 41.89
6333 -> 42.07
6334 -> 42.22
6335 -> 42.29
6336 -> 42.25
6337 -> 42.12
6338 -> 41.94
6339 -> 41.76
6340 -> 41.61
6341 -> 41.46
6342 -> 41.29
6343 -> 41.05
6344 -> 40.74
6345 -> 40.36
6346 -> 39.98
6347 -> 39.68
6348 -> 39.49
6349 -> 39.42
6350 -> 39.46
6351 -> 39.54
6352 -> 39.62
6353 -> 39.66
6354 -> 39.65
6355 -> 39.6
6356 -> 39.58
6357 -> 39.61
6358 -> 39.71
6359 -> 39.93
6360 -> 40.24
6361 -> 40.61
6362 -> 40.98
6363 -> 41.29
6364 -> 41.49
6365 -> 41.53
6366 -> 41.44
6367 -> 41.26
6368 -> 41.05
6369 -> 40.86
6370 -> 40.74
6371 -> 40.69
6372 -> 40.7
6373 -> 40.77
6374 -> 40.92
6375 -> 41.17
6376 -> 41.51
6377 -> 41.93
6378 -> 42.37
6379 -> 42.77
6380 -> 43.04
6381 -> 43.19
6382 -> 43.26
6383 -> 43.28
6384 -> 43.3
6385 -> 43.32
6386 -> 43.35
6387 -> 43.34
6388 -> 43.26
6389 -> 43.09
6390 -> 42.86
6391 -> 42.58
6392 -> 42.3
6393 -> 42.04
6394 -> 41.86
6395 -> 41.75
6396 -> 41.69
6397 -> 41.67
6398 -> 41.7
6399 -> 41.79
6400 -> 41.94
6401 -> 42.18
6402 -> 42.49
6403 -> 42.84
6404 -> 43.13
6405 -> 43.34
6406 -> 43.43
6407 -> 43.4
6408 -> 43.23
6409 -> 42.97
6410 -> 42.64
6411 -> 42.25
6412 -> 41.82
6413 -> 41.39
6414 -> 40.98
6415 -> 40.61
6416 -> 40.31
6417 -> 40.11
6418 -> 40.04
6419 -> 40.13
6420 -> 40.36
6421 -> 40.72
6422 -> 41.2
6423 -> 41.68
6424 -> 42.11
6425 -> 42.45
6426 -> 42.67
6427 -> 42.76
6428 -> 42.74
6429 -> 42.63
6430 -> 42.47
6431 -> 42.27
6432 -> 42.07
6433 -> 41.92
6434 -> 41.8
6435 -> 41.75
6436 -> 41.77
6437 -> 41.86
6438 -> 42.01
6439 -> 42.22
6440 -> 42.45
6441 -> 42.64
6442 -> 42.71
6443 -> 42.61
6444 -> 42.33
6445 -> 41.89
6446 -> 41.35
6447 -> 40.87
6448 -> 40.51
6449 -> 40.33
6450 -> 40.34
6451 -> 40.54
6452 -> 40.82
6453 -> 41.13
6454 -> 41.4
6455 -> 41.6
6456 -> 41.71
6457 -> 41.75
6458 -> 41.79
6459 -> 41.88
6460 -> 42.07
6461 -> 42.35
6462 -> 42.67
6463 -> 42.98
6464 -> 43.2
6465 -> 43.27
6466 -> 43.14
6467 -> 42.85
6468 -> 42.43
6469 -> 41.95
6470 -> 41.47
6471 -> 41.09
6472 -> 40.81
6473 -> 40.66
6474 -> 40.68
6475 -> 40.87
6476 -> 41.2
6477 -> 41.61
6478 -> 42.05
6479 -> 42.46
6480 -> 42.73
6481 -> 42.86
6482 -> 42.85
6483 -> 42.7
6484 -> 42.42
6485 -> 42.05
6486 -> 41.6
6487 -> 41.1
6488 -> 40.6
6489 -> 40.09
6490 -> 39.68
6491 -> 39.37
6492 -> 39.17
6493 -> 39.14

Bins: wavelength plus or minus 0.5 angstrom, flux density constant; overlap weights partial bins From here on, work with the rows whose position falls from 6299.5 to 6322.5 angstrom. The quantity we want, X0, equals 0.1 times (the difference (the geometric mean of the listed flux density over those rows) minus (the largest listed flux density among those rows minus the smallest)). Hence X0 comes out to 3.93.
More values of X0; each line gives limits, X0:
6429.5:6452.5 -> 3.93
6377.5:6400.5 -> 4.09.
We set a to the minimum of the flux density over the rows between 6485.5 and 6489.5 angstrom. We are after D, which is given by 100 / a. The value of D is 2.49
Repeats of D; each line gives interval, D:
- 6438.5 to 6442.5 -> 2.37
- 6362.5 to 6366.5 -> 2.42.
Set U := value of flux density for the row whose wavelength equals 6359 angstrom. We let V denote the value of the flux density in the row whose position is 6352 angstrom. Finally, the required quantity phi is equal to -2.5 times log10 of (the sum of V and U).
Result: -4.75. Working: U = 39.93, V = 39.62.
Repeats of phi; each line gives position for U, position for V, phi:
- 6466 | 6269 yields -4.81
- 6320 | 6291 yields -4.78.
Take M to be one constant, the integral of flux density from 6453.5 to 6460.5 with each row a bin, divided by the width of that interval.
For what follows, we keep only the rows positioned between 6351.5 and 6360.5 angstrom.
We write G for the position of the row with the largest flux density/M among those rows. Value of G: 6360 angstrom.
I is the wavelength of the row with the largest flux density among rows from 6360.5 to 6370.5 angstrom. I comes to 6365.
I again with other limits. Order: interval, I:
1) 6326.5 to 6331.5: 6331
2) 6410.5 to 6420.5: 6411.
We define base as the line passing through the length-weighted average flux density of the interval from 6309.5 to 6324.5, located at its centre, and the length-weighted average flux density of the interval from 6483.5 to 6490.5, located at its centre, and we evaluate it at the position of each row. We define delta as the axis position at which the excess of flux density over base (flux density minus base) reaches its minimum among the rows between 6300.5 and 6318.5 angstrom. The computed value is 6318 angstrom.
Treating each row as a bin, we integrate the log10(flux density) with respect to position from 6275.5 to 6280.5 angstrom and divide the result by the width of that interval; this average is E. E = 1.63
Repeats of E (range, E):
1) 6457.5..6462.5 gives 1.62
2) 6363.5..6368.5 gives 1.62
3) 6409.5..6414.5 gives 1.62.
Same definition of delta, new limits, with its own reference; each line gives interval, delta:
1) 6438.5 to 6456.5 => 6449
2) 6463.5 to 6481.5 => 6473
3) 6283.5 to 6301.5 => 6301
